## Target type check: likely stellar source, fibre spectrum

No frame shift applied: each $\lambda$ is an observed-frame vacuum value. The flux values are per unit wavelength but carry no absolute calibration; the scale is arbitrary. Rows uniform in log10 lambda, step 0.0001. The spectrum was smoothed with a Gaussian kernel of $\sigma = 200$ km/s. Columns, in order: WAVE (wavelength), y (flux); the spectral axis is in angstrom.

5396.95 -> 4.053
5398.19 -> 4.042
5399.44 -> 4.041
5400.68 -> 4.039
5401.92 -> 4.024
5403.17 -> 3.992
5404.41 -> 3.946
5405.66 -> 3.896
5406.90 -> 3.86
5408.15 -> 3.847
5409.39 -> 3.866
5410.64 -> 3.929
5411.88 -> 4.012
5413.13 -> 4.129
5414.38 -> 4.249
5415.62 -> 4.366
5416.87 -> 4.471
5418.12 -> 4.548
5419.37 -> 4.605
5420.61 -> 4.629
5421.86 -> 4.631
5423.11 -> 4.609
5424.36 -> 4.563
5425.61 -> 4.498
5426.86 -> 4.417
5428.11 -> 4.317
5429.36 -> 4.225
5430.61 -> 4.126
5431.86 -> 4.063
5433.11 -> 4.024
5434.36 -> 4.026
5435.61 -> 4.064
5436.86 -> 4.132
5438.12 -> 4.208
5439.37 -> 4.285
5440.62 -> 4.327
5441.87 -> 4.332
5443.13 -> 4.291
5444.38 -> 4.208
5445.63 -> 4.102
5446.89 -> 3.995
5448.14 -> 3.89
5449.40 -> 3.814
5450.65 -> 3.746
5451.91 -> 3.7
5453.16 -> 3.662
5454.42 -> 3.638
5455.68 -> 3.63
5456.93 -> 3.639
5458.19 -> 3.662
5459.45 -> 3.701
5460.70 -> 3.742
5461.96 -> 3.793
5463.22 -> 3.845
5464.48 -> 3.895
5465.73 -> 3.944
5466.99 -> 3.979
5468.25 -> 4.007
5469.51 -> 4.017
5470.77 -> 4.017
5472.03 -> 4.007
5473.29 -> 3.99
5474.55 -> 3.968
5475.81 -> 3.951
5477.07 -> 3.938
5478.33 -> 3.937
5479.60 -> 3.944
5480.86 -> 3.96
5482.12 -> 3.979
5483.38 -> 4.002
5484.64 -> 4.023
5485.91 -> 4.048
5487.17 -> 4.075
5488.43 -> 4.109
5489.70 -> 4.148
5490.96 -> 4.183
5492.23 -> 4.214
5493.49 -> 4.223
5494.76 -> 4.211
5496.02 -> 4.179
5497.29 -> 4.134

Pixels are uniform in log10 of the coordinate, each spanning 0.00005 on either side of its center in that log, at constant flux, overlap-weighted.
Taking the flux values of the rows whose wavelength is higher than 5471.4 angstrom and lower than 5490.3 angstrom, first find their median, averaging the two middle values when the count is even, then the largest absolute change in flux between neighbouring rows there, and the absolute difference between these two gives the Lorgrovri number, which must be 3.95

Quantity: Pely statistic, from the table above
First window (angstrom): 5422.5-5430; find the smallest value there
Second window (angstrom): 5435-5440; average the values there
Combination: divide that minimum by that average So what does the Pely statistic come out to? 1.01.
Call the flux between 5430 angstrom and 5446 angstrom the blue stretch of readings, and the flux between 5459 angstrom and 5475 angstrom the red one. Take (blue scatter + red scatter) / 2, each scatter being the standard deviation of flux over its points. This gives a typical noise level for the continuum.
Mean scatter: 0.11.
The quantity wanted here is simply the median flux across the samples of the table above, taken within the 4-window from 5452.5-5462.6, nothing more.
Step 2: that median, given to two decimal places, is 3.66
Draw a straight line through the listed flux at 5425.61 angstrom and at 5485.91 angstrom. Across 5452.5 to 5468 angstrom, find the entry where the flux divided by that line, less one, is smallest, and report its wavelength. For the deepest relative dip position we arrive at 5455.68 angstrom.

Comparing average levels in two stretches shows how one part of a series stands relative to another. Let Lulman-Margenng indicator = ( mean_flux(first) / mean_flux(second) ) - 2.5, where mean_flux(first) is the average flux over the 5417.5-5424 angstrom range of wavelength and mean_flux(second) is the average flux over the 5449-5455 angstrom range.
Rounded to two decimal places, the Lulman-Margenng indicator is -1.26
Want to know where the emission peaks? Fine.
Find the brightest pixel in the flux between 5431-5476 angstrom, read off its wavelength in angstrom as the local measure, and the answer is 5441.87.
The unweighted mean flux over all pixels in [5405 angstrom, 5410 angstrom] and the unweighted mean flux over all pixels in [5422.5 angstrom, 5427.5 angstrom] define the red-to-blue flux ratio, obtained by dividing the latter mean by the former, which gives 1.17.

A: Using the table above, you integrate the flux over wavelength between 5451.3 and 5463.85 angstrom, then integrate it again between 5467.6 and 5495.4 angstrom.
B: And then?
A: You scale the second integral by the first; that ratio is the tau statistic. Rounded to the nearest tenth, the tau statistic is 2.4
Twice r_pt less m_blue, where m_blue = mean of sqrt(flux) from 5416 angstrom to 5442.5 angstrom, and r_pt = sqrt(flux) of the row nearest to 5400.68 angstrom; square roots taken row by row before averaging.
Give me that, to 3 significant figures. 1.94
